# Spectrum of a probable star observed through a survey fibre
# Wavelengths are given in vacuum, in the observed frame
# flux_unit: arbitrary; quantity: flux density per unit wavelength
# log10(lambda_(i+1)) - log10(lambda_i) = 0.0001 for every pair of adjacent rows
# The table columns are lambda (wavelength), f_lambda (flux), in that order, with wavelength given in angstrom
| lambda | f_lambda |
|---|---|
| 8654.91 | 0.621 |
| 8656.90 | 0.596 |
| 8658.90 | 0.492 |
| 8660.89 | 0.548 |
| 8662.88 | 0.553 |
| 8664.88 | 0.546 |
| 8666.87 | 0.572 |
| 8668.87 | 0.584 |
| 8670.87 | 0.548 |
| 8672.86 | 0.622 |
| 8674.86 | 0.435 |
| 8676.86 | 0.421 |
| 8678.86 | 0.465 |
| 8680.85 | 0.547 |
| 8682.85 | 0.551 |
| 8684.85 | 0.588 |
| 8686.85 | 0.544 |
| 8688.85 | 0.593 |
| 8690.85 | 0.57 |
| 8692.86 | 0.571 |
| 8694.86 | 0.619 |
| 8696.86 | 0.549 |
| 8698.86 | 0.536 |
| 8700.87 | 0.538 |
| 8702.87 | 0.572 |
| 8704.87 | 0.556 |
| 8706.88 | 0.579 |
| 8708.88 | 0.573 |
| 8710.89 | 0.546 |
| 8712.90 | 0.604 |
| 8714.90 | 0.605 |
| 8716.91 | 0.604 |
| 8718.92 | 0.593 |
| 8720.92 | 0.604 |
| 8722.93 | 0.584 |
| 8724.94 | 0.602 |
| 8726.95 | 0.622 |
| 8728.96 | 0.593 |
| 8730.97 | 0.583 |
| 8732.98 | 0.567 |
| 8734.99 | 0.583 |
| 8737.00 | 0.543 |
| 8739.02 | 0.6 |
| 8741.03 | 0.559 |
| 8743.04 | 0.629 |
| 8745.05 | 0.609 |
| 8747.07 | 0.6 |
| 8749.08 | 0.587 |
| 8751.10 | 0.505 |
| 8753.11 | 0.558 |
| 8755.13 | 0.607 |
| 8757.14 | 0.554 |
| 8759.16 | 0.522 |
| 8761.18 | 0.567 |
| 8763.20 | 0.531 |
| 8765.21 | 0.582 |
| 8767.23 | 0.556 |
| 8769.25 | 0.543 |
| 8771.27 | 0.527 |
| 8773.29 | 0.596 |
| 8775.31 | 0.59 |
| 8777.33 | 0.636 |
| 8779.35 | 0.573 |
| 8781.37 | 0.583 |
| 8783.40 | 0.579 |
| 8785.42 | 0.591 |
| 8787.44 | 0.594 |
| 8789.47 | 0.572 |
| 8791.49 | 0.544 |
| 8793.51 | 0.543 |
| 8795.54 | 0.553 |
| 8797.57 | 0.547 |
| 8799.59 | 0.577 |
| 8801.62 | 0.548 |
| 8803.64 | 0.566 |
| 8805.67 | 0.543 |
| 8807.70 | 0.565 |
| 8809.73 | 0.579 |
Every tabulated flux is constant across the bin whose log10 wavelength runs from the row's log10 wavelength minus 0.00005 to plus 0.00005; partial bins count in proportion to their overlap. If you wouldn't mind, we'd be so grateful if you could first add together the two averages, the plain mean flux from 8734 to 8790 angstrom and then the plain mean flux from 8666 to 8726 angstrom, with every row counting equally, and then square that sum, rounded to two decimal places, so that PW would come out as 1.29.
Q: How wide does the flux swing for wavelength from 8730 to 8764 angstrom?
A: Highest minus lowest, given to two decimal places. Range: 0.12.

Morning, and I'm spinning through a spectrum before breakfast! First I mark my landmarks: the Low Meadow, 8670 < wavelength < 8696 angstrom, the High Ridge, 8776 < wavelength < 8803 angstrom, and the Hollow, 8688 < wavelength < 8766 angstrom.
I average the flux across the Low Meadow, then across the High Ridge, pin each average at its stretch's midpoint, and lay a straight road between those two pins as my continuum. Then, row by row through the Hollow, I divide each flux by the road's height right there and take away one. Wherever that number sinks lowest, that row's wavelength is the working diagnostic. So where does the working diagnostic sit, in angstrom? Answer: 8751.10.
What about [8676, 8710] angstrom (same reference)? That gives 8676.86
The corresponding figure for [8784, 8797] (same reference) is 8793.51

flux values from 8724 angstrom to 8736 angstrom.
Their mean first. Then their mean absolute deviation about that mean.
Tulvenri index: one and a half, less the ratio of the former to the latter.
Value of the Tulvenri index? -41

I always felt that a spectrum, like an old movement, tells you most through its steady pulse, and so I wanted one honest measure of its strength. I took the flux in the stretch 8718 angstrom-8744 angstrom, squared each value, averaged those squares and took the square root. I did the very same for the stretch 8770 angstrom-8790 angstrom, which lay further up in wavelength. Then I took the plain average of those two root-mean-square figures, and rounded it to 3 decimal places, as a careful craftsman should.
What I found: 0.587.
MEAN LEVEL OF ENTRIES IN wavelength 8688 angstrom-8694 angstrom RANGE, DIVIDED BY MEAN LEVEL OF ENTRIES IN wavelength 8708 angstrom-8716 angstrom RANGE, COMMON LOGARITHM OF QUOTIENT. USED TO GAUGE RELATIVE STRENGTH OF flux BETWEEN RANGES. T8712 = -0.003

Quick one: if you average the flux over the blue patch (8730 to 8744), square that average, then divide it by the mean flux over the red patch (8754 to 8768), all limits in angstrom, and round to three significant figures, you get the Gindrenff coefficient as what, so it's 0.602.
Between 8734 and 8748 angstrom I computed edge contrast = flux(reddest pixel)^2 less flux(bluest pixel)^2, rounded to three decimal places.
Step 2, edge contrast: 0.020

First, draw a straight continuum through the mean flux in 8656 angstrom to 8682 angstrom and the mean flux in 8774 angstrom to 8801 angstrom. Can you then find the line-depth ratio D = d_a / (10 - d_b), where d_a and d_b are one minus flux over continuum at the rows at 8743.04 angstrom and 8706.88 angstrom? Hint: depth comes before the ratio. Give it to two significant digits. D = -0.012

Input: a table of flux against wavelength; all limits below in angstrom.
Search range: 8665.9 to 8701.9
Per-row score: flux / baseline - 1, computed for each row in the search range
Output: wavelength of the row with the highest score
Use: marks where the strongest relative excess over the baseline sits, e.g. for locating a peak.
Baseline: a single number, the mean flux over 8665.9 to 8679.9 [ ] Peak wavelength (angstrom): 8672.86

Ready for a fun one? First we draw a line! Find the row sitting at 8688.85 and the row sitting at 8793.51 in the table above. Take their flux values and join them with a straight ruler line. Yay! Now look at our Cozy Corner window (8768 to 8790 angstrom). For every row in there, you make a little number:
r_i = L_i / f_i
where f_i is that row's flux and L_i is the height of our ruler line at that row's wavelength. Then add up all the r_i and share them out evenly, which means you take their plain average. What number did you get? 0.95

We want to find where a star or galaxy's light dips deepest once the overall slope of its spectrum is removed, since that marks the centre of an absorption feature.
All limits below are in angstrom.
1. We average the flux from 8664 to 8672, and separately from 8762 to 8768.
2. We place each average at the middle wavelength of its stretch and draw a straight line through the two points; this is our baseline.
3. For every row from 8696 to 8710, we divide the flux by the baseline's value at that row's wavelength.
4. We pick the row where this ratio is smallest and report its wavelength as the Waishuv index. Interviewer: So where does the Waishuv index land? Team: 8698.86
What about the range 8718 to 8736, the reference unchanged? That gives 8732.98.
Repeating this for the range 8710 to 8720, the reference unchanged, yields 8710.89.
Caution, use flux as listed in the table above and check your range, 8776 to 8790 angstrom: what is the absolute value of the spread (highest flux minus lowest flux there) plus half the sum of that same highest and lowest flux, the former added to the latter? 0.67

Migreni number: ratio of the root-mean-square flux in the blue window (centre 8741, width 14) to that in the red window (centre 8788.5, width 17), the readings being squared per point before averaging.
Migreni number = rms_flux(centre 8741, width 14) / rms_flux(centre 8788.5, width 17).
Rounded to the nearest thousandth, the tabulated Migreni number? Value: 1.034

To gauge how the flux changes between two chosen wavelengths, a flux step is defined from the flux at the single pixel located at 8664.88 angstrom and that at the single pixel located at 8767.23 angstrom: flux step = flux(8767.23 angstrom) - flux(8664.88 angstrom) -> 0.010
